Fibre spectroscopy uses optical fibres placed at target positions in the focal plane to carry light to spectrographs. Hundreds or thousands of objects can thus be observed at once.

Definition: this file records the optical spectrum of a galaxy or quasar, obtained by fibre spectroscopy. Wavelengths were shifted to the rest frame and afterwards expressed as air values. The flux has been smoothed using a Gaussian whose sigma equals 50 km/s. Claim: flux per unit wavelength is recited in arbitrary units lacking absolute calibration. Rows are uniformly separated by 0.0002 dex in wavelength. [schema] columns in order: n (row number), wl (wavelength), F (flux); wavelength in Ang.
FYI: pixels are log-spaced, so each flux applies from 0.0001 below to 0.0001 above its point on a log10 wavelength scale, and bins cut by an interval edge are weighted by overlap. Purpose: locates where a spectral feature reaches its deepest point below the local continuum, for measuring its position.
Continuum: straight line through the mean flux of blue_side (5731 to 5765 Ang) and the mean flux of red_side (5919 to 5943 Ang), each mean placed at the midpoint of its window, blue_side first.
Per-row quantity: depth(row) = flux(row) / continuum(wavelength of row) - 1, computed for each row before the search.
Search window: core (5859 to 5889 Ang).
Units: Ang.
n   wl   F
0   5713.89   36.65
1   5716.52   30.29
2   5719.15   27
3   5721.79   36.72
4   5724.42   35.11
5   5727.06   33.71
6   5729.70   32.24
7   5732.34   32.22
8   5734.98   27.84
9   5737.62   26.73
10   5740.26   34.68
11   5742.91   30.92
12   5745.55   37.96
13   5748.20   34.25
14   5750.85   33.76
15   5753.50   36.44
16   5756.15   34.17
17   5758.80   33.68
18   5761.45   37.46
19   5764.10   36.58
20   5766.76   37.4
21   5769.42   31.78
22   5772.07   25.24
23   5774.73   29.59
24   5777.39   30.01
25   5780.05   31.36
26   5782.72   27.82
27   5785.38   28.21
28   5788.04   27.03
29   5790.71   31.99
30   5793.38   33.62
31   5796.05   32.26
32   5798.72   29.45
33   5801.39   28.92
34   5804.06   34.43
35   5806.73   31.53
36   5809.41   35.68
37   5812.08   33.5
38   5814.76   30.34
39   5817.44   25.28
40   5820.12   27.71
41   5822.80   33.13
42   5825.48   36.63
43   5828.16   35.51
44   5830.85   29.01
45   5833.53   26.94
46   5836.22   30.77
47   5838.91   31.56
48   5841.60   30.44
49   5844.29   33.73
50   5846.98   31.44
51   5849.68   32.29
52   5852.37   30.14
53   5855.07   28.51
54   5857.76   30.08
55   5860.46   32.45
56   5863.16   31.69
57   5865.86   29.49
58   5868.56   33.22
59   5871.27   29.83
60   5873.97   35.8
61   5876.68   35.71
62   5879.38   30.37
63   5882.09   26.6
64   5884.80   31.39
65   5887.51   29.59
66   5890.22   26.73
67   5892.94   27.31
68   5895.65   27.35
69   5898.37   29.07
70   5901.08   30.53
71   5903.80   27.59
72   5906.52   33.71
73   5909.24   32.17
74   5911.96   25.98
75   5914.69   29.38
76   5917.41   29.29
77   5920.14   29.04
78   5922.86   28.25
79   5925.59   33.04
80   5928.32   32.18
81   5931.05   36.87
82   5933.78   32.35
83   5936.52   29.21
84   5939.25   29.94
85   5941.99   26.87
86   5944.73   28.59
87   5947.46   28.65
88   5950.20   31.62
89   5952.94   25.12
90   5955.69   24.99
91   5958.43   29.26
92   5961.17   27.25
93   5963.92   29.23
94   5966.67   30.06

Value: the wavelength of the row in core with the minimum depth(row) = 5882.09 Ang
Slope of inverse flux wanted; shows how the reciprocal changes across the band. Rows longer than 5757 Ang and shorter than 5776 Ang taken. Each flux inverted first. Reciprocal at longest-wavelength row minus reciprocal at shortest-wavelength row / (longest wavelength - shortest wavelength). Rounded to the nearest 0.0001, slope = 0.0003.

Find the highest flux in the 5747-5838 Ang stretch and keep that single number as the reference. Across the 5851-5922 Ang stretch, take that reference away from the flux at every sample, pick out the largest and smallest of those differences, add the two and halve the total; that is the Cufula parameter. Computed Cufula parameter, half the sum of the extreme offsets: -6.57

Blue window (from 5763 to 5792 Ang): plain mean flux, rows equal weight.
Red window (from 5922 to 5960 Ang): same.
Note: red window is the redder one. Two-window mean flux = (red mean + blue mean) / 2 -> 30.2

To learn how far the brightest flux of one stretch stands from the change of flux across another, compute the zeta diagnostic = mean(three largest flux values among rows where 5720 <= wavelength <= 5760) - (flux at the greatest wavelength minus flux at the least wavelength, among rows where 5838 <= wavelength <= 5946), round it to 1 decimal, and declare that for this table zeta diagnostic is 40.0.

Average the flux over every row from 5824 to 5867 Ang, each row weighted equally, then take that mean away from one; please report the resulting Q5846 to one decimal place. -30.3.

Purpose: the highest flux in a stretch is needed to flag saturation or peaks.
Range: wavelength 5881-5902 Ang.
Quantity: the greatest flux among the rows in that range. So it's 31.39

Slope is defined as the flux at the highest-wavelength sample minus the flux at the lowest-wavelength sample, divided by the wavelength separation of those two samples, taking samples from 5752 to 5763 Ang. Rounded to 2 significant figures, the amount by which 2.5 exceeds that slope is 2.4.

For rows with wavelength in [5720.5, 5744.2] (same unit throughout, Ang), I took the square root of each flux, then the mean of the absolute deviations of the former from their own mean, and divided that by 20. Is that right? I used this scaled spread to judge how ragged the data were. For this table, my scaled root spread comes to 0.0112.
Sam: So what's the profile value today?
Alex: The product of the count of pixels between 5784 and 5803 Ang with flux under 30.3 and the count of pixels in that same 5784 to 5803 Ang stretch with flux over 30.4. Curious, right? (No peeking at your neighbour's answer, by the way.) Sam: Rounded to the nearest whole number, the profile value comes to 12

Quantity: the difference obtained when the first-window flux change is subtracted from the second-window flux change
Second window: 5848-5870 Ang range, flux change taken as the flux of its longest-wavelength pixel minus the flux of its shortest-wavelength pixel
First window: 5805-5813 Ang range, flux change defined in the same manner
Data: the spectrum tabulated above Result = -1.0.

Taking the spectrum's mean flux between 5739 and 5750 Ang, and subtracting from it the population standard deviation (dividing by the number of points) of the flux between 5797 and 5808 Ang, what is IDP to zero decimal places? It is 32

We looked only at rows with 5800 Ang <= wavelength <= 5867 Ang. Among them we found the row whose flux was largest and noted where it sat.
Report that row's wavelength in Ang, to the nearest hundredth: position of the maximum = 5825.48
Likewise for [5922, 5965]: 5931.05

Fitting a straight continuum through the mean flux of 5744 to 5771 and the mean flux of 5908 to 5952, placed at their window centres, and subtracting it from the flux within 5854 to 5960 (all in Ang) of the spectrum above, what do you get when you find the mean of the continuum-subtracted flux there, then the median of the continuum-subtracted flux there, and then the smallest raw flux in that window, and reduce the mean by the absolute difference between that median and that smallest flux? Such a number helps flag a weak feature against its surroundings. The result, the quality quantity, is -27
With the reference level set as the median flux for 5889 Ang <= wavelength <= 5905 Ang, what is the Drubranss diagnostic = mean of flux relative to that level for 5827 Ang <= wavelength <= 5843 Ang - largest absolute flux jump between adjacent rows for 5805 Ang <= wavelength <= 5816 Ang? -3.0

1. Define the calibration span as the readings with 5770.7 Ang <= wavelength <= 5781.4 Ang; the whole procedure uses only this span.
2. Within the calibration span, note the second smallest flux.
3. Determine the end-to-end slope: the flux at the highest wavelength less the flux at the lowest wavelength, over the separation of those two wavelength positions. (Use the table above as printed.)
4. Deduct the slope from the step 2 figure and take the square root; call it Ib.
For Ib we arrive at 5.37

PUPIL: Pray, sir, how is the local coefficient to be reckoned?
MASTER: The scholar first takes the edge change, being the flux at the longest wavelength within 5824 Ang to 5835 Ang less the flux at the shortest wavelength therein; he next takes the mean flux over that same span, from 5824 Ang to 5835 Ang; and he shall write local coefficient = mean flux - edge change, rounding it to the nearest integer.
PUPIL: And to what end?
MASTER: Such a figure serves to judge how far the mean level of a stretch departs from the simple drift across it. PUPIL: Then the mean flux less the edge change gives 42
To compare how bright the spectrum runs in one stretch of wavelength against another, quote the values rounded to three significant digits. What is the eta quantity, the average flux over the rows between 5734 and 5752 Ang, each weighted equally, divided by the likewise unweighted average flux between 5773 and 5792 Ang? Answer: 1.10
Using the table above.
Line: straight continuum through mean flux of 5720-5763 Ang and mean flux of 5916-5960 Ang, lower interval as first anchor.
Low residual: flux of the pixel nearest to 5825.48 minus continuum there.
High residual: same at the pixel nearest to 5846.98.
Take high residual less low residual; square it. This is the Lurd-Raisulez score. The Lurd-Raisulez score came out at 23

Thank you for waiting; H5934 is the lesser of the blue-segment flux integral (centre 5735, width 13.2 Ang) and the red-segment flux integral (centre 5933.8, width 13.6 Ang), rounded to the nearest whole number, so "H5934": 406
